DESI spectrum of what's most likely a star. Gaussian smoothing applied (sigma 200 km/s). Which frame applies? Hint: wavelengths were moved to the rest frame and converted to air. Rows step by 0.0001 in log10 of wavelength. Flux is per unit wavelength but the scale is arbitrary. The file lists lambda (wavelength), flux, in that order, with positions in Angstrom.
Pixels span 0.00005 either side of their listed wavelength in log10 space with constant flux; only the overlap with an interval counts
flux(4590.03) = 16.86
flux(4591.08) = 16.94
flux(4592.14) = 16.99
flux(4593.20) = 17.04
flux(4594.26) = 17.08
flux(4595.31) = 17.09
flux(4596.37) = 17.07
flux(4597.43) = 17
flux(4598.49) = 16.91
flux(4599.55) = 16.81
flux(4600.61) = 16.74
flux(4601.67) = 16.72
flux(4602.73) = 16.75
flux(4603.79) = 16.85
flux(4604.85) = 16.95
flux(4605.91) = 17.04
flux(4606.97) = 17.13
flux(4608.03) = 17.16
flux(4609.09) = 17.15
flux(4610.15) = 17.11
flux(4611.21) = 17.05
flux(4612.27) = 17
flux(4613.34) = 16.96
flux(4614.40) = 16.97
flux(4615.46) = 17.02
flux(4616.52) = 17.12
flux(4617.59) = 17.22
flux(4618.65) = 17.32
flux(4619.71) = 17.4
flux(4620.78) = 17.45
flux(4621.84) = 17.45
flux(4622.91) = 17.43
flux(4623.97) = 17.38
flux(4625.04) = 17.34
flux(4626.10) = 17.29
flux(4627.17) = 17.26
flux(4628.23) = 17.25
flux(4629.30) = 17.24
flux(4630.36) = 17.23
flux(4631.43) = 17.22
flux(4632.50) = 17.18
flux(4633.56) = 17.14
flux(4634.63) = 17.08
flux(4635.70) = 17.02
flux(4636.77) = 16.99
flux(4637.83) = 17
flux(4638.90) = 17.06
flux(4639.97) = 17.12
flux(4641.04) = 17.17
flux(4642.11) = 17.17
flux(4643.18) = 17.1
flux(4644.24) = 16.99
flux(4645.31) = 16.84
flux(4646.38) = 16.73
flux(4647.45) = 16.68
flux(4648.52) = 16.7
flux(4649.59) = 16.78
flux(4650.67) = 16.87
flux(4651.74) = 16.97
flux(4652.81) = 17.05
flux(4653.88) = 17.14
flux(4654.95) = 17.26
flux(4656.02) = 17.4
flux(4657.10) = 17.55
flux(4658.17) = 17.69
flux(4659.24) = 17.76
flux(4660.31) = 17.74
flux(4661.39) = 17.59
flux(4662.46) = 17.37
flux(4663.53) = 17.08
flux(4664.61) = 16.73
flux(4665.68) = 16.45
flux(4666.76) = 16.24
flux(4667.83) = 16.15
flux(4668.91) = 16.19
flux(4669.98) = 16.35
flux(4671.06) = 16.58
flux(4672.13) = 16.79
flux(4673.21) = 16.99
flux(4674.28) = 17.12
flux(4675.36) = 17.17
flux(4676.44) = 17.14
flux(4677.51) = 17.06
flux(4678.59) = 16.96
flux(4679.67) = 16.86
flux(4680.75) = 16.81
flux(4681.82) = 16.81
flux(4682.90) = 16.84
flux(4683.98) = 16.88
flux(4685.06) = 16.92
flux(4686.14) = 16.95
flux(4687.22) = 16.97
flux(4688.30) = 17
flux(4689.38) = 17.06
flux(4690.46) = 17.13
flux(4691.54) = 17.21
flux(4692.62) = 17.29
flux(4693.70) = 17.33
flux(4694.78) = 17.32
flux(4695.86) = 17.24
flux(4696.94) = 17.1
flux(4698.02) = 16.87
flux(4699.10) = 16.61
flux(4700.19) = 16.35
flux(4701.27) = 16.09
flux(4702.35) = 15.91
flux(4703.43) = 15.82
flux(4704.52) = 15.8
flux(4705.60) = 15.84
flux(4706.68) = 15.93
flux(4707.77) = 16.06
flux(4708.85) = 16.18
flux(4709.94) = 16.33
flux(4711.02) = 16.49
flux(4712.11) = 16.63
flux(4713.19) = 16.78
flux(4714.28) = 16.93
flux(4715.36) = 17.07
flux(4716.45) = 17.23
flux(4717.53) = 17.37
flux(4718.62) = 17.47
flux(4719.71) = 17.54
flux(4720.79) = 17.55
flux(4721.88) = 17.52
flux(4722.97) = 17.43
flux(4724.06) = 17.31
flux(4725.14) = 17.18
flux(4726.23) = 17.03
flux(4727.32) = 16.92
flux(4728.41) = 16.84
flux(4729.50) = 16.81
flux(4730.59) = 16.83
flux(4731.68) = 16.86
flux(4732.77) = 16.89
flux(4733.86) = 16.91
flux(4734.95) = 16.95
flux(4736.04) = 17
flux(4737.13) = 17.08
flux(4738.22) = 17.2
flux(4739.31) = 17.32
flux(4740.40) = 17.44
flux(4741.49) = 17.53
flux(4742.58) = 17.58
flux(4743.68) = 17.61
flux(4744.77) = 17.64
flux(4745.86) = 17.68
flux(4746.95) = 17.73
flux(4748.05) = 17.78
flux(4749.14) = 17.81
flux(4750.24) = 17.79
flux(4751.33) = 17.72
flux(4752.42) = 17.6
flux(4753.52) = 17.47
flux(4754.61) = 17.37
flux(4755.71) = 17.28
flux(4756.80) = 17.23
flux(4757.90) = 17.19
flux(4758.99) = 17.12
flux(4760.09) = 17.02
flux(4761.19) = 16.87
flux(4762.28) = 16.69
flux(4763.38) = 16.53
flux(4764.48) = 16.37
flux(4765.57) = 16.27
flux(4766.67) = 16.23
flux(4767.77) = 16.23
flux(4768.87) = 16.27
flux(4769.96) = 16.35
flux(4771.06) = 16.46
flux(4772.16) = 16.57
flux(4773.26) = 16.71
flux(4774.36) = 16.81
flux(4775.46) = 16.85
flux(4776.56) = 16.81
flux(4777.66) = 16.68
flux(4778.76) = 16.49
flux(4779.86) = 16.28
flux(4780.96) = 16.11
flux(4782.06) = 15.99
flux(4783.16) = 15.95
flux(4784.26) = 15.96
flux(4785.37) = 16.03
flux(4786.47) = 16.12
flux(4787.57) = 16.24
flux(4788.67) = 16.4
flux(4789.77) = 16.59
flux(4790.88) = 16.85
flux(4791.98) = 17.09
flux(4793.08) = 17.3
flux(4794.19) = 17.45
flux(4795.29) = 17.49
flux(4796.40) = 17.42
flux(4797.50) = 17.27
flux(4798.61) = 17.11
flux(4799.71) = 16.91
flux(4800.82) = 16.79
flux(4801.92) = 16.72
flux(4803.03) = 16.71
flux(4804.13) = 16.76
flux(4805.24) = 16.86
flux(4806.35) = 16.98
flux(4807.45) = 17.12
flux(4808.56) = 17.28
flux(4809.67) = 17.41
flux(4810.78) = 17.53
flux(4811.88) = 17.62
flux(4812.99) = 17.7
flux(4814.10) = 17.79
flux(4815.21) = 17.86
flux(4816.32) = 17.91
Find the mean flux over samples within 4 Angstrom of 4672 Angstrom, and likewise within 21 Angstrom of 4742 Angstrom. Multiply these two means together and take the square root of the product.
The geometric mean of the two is 17.0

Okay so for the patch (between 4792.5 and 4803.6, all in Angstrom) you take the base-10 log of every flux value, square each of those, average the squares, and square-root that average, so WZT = 1.23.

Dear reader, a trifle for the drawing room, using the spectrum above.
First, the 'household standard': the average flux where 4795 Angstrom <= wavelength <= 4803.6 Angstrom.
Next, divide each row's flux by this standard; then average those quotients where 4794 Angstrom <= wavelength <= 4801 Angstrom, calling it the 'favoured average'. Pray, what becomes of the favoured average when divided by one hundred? 0.0101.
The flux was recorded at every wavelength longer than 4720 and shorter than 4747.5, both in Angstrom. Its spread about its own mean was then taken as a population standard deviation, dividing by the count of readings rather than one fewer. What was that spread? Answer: 0.31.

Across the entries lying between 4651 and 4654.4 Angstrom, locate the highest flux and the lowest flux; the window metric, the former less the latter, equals 0.17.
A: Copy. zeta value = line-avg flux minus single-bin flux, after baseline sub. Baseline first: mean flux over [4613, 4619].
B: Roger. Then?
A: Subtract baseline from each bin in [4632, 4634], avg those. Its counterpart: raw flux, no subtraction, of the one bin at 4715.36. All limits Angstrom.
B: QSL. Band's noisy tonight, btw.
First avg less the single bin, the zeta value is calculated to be -17.0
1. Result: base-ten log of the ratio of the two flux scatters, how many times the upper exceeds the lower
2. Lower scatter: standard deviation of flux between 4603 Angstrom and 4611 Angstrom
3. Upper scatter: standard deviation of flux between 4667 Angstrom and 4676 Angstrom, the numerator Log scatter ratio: 0.55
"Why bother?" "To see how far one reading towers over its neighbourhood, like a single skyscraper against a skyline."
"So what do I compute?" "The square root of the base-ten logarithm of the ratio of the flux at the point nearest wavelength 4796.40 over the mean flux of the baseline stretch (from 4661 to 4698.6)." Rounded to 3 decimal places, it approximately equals 0.111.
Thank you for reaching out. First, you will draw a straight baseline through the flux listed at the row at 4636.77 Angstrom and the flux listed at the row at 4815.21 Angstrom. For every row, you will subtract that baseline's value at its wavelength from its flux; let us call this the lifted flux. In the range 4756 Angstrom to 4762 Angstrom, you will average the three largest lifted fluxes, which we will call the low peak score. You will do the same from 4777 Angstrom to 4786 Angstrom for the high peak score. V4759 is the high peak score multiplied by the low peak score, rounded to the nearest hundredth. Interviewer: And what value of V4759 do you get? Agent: 0.48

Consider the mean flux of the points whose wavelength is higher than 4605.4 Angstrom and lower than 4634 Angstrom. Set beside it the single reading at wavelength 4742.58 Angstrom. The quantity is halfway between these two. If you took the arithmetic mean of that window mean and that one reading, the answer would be 17.4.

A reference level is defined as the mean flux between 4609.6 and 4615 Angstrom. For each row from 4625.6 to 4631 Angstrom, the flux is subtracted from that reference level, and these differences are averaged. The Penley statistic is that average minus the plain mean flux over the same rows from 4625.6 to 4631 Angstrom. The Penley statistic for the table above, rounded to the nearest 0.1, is -17.5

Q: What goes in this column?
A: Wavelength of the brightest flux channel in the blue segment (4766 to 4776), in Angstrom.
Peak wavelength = 4775.46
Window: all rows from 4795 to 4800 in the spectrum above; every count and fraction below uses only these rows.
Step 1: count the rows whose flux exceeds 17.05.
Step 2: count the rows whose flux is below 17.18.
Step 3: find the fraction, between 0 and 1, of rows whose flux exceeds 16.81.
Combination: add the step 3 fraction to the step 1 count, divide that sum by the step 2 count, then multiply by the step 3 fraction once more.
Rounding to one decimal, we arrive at 2.5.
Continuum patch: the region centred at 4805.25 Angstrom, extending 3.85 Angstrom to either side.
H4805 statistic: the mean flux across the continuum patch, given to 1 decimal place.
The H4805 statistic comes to 16.9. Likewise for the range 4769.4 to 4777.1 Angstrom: 16.7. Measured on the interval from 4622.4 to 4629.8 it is 17.3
